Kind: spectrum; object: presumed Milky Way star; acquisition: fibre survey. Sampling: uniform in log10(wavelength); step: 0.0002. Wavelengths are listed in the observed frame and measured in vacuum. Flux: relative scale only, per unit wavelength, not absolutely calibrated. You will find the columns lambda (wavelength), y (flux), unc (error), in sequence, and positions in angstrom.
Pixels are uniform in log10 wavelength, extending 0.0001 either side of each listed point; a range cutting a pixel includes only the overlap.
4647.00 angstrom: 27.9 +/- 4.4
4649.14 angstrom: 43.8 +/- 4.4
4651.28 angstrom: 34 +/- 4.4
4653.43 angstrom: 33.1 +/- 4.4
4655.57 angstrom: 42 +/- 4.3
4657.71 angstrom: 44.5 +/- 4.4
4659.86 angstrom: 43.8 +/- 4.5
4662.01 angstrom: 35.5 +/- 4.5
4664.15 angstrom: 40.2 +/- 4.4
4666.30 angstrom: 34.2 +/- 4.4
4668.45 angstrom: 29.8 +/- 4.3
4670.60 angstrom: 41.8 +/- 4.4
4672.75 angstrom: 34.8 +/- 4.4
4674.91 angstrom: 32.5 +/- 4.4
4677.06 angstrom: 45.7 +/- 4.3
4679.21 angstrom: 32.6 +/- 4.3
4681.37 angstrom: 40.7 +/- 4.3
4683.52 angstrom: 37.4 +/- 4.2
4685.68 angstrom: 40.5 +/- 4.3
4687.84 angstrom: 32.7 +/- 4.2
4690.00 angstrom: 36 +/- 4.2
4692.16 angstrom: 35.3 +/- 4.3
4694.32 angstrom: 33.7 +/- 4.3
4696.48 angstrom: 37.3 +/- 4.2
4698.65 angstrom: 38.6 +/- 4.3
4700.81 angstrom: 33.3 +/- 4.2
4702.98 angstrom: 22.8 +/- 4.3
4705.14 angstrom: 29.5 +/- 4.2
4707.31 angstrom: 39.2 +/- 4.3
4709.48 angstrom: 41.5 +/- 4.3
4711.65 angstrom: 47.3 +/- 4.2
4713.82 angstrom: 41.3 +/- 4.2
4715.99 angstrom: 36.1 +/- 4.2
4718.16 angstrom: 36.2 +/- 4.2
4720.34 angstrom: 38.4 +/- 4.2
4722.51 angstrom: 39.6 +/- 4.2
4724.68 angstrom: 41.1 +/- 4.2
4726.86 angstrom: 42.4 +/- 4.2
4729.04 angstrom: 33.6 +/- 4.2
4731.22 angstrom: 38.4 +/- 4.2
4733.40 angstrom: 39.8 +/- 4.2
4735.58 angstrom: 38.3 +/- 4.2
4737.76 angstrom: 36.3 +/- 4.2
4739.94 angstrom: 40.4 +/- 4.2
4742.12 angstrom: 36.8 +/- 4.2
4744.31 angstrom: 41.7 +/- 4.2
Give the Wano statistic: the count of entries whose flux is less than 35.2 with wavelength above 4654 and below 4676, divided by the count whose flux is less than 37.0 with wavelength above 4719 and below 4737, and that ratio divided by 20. 0.200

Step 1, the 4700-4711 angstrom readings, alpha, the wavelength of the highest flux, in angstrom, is 4709.48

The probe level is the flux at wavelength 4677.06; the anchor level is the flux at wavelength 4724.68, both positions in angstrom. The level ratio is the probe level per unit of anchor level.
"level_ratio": 1.11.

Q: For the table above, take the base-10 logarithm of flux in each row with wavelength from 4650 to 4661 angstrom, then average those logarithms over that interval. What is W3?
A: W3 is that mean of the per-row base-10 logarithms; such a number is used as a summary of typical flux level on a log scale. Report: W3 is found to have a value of 1.59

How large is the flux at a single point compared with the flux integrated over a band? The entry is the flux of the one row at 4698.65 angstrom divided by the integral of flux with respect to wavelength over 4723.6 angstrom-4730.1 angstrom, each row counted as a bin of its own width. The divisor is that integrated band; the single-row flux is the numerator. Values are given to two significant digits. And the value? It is 0.15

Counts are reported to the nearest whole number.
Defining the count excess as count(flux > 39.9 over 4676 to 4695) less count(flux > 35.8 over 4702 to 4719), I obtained -3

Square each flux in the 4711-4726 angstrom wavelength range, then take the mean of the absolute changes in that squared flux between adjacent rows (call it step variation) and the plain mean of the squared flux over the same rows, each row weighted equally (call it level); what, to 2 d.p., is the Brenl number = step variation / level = 0.14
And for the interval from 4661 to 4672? 0.36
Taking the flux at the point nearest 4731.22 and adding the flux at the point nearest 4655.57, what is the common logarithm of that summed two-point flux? 1.91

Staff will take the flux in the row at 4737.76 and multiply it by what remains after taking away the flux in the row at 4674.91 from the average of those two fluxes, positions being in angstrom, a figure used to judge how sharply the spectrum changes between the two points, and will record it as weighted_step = 69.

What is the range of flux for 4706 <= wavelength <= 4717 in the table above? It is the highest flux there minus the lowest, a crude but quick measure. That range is 11.2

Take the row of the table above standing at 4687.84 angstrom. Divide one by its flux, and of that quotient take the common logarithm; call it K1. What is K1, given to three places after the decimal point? -1.515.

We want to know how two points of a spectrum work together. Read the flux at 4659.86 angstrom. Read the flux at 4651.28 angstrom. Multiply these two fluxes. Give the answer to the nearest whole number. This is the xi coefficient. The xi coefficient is 1489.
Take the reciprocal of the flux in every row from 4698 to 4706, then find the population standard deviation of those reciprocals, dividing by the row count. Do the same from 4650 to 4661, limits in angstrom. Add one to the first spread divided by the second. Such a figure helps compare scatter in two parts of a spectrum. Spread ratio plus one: 2.98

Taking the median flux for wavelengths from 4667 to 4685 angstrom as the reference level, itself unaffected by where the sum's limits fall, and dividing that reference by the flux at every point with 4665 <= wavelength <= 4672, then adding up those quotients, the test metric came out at 3.13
